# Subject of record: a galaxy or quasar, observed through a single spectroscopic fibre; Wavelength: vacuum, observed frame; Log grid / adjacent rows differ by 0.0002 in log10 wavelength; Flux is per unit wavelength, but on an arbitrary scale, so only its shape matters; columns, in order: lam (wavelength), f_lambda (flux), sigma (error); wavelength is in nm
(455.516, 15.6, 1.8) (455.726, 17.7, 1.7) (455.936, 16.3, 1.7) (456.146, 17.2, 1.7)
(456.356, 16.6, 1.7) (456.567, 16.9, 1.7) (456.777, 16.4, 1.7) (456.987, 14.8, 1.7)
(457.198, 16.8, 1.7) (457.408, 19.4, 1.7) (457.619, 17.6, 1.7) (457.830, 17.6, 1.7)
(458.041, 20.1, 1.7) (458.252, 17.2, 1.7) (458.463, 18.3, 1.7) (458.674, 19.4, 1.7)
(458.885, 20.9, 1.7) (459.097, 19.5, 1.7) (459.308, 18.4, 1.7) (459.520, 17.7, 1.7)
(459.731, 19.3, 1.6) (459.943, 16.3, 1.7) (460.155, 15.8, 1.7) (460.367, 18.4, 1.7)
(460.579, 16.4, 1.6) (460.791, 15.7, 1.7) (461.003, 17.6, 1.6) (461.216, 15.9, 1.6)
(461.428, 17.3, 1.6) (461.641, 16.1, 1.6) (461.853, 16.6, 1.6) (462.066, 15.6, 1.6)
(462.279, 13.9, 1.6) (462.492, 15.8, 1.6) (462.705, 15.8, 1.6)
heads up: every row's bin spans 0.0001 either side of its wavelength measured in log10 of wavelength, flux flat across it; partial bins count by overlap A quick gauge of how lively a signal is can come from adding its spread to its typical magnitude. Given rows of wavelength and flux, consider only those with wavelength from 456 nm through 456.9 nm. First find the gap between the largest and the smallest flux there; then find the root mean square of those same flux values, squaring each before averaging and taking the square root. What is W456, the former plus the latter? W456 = 17.6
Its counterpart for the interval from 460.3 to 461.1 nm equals 19.8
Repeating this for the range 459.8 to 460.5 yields 19.5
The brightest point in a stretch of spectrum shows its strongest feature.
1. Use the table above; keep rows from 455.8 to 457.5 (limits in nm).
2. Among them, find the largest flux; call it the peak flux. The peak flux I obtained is 19.4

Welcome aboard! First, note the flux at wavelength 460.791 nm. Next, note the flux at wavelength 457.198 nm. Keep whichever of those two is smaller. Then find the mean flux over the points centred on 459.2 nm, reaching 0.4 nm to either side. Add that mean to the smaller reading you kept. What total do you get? 34.8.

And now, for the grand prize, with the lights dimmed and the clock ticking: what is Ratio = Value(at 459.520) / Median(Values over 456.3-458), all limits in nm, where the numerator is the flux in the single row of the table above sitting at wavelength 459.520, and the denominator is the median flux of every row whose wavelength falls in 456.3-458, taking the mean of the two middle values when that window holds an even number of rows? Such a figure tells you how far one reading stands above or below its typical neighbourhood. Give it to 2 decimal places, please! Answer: 1.05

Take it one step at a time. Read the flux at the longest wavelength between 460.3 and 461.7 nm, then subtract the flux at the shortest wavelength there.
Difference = -2.3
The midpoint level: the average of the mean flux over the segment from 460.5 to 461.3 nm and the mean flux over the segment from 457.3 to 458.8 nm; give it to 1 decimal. 17.5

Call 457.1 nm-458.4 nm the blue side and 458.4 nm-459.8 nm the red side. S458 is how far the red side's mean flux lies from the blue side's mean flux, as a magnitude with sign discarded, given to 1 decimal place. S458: 1.0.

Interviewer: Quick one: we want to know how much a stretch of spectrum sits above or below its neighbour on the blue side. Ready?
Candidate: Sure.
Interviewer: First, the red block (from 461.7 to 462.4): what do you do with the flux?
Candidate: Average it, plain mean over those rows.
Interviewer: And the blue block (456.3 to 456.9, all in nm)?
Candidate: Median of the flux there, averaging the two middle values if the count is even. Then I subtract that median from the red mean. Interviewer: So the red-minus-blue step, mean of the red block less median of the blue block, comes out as -1.2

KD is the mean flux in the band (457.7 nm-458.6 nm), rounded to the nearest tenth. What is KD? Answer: 18.3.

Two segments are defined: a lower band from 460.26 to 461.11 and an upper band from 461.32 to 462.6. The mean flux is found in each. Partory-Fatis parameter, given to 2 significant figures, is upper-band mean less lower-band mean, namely -1.1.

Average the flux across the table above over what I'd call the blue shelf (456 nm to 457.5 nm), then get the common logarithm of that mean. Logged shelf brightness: 1.23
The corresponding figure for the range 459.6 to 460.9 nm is 1.23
